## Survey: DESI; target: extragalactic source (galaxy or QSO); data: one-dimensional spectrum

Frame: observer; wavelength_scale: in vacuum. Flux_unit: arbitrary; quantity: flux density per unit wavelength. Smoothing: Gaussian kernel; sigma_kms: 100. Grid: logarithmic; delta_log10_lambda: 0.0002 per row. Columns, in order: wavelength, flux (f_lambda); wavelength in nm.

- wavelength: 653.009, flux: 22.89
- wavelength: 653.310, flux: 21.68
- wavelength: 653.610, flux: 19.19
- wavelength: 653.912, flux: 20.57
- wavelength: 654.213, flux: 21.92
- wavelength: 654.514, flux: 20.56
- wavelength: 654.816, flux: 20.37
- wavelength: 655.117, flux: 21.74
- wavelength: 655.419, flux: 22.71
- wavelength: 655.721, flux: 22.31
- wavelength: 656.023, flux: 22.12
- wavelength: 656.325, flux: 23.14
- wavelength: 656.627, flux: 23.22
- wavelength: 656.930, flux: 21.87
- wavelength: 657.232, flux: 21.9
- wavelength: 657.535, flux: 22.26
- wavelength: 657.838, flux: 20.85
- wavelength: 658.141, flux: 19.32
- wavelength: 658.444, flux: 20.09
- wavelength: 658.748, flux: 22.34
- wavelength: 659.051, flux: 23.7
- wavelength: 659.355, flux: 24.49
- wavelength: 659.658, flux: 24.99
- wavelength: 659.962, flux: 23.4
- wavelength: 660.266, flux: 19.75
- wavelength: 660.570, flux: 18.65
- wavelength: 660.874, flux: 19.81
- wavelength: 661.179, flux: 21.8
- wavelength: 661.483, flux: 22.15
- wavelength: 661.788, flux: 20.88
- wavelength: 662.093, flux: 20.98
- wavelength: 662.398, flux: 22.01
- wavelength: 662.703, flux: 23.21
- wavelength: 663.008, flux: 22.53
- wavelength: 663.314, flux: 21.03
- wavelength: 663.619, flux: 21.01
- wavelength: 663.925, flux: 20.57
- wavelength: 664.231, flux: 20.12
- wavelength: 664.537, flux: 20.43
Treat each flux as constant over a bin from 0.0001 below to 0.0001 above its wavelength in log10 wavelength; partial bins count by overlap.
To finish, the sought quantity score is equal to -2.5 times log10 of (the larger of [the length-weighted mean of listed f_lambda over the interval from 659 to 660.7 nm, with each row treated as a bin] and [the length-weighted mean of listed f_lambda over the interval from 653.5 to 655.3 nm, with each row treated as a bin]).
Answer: -3.38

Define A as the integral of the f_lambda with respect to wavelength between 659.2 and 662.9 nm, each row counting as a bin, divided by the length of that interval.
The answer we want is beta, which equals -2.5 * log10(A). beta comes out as -3.35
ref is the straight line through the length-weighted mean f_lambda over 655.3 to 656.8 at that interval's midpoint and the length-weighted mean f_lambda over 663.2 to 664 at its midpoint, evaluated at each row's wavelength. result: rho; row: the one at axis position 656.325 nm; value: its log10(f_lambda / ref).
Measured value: 0.010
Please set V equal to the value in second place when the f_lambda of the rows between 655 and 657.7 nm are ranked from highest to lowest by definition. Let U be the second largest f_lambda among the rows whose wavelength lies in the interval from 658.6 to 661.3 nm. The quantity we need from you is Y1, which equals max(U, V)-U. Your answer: 0.00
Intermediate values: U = 24.49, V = 23.14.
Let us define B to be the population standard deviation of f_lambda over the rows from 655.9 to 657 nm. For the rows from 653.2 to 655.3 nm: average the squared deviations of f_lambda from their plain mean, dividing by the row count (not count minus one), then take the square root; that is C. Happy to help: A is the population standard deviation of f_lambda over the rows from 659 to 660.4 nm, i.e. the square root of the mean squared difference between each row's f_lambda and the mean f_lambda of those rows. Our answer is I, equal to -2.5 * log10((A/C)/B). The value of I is -1.3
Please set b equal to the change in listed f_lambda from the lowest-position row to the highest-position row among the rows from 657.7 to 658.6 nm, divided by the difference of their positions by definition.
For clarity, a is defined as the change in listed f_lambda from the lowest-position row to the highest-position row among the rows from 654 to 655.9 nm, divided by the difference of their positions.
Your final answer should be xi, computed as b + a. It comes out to -1.0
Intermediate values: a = 0.3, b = -1.3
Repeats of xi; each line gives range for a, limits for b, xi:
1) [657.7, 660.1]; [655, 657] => 1.3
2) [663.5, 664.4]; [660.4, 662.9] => 0.7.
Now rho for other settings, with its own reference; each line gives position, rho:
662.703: 0.041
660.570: -0.064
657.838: -0.028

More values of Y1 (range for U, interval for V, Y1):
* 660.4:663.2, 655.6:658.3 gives 0.61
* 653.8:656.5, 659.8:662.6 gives 0.00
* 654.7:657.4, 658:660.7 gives 1.35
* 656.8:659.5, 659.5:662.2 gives 0.00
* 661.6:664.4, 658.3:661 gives 1.96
